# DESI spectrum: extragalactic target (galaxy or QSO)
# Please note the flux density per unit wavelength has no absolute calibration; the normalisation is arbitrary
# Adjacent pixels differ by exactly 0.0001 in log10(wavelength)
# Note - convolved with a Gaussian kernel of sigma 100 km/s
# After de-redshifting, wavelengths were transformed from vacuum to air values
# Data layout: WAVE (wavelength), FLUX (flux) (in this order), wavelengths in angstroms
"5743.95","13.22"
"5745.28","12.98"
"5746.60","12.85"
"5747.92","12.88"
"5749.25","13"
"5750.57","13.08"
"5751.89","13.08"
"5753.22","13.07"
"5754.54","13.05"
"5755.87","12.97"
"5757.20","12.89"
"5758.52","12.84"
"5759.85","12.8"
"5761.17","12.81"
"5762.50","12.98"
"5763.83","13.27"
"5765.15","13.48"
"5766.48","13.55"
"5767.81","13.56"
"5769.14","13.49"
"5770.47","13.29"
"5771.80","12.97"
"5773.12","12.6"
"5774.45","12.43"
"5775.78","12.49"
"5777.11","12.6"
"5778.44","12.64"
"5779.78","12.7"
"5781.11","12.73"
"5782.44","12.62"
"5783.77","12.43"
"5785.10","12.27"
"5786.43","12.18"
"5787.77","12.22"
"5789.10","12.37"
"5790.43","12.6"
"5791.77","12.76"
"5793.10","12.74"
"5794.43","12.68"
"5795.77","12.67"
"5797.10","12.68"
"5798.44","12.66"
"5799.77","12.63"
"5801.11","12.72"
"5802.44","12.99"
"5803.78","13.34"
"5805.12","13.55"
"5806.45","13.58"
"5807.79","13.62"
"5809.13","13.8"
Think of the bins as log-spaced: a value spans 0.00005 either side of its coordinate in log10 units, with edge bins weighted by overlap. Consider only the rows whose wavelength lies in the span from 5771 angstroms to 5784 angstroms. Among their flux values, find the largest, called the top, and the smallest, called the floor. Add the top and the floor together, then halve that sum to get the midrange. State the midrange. 12.7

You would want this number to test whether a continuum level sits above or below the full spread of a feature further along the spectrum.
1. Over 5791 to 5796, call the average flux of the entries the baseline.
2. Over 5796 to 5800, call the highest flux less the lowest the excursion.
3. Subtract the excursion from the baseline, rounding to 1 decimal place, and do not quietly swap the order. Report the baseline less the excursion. 12.7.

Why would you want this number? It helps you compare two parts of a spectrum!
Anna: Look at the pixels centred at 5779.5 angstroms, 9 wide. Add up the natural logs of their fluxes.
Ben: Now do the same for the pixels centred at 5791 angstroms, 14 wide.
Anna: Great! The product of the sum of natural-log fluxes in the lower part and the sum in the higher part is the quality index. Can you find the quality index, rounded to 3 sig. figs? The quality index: 448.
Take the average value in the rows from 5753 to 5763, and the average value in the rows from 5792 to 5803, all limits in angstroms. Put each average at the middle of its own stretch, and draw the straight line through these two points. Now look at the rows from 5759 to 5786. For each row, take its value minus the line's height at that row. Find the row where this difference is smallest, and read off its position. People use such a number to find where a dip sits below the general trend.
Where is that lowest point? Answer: 5785.10 angstroms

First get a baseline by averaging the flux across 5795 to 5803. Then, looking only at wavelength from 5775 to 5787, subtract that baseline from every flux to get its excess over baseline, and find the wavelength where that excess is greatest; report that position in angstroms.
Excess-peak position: 5781.11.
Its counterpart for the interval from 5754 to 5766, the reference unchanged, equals 5765.15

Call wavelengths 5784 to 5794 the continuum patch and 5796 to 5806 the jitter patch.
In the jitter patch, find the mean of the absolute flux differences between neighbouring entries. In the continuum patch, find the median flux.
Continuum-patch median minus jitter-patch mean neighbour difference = 12.2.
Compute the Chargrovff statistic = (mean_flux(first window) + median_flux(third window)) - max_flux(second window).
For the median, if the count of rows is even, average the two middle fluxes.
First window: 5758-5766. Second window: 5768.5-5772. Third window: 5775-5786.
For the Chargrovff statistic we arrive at 12.2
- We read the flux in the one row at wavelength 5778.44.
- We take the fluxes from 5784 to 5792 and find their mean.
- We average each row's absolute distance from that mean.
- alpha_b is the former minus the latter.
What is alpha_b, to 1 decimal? 12.5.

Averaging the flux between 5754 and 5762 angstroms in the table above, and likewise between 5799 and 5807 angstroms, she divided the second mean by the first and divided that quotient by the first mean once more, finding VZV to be 0.079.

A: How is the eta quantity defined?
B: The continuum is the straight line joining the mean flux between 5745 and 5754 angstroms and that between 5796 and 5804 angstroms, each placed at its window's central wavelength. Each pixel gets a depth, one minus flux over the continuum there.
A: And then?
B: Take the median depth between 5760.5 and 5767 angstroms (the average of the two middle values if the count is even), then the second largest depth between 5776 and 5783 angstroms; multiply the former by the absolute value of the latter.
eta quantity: -0.0005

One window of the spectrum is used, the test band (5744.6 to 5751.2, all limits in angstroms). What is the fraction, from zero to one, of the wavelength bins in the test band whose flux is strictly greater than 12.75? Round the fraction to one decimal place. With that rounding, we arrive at 1.0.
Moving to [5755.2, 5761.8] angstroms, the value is 1.0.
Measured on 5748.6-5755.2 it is 1.0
